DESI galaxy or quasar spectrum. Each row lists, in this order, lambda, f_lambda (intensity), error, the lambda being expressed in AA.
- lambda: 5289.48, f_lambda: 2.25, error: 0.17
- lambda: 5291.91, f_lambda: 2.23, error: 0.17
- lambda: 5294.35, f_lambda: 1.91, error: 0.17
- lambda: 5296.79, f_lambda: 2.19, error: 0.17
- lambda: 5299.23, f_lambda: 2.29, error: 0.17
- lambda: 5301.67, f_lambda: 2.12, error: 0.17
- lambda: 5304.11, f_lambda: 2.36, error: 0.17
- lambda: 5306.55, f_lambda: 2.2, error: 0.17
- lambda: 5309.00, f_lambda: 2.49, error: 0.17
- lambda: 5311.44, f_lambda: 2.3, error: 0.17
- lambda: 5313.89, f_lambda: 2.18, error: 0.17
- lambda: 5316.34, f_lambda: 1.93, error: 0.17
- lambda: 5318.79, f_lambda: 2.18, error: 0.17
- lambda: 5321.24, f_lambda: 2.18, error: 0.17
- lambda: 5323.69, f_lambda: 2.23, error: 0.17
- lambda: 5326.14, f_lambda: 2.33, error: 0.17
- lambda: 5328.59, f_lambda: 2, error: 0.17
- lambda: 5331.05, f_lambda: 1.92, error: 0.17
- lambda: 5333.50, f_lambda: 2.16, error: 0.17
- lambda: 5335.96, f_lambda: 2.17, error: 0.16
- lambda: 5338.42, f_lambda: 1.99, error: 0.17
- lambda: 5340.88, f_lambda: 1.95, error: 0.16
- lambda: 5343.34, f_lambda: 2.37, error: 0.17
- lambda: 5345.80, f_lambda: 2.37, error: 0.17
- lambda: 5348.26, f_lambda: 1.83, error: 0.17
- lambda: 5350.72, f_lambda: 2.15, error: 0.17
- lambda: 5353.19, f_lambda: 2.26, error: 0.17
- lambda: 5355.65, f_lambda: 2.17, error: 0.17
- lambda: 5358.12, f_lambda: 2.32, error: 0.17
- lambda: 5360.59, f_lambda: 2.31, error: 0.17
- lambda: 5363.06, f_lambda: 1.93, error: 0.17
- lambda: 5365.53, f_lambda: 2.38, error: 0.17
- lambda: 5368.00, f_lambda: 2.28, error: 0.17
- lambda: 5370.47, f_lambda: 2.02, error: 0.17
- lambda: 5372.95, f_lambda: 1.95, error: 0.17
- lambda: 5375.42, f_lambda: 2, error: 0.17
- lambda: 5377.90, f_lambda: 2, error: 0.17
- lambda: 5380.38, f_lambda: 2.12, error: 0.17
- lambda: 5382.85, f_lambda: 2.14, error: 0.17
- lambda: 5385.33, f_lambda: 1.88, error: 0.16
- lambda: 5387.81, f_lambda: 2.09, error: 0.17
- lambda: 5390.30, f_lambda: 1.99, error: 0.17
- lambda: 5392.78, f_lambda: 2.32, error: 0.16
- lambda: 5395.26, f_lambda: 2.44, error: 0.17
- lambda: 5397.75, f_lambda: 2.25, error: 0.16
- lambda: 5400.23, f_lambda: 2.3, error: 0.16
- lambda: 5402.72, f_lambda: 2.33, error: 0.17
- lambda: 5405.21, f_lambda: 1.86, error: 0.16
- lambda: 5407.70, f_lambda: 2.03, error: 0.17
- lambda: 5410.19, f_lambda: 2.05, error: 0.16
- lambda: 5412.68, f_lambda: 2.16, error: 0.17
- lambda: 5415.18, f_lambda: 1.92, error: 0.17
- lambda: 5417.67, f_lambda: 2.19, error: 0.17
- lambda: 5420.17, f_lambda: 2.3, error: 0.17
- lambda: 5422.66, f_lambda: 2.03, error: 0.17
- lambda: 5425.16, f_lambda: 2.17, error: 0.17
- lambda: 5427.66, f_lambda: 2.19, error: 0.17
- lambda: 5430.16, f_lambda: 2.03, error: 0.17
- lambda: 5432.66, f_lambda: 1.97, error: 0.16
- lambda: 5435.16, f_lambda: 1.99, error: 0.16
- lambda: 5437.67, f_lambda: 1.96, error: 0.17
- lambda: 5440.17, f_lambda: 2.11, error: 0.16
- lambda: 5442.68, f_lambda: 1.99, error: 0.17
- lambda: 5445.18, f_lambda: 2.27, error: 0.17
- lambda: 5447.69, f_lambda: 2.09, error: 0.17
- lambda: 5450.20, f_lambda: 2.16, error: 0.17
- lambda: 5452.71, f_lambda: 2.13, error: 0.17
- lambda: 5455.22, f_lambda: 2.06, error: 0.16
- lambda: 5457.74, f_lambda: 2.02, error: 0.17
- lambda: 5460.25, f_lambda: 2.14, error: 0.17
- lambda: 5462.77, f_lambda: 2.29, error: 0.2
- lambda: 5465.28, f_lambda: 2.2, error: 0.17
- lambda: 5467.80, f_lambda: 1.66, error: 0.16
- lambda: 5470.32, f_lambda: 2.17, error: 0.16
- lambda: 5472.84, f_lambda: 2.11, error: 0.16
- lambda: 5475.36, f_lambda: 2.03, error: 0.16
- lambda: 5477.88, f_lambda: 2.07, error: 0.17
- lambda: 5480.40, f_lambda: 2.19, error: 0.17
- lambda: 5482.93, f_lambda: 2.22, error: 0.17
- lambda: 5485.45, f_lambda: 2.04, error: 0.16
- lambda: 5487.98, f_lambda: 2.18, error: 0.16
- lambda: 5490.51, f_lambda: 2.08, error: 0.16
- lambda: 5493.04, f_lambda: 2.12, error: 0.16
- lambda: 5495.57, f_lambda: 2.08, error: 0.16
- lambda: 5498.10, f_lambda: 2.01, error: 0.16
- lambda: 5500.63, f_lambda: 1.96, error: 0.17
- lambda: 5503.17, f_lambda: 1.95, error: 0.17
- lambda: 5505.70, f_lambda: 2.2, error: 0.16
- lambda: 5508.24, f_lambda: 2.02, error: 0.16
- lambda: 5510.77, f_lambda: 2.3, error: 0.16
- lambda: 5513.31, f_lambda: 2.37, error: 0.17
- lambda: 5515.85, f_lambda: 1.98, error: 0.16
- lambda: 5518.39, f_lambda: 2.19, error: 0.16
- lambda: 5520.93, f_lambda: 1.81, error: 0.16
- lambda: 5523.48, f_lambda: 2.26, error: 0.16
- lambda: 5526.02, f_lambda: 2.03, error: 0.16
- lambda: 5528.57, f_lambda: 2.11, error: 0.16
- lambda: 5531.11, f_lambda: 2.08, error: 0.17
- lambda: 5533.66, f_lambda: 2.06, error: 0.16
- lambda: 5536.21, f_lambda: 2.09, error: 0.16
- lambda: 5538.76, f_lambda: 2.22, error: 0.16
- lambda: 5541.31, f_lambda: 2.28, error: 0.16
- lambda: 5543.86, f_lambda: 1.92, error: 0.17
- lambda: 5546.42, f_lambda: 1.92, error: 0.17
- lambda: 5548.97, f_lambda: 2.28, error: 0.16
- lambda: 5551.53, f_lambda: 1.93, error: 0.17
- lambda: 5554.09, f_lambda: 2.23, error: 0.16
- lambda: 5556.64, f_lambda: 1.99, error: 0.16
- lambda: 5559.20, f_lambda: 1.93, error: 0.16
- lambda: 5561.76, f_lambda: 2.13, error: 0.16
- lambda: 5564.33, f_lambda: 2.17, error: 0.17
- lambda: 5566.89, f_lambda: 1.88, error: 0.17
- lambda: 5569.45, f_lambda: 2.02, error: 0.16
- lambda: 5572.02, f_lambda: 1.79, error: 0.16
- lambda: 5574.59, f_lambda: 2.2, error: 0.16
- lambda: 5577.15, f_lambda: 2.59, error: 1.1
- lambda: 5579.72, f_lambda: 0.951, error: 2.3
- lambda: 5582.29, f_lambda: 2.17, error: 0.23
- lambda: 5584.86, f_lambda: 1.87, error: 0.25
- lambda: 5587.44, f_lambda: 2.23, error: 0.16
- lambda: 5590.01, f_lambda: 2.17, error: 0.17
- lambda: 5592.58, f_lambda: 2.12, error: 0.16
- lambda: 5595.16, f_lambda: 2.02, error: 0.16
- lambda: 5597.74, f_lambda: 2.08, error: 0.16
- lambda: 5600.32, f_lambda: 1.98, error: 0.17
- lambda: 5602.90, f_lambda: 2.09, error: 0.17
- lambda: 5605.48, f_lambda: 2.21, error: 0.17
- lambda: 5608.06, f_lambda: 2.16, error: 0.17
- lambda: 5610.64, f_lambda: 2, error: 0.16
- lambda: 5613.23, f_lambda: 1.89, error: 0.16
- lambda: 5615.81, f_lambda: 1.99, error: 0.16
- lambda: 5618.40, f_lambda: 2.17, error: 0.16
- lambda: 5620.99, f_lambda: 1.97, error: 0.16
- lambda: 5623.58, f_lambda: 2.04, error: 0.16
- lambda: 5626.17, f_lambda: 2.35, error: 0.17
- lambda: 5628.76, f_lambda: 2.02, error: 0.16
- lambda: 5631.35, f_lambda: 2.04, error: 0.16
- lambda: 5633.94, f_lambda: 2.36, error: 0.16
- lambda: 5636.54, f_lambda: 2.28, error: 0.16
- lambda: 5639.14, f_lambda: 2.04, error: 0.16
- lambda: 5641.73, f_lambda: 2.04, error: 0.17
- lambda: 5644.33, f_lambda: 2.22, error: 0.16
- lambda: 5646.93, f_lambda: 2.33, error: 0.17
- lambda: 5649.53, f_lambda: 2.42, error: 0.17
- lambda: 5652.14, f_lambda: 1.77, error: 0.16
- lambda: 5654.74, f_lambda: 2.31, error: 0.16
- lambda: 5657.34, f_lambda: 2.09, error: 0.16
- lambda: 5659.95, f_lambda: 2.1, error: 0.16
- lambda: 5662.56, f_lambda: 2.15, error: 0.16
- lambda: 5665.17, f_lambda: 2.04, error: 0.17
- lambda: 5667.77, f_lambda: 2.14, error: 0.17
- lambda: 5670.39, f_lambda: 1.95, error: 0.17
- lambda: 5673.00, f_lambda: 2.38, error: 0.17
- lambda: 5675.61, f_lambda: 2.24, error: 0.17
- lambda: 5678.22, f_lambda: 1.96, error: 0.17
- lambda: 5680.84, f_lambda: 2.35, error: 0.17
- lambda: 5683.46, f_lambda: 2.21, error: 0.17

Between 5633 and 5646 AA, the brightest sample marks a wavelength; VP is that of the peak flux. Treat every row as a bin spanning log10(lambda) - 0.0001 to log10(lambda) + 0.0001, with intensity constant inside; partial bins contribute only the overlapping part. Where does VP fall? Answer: 5633.94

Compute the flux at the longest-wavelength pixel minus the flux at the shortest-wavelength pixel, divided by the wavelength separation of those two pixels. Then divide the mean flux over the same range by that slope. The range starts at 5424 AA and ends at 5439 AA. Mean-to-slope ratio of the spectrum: -122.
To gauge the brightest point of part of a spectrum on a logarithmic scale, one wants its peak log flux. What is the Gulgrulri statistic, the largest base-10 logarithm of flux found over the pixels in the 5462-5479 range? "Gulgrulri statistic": 0.36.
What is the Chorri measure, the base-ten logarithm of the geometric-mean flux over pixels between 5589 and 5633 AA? 0.317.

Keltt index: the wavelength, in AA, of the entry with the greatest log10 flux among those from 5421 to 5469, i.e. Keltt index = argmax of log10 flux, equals 5462.77 AA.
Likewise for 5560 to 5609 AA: 5577.15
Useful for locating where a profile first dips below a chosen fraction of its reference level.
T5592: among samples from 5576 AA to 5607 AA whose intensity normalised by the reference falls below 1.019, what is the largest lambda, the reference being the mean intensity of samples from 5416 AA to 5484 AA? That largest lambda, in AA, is 5602.90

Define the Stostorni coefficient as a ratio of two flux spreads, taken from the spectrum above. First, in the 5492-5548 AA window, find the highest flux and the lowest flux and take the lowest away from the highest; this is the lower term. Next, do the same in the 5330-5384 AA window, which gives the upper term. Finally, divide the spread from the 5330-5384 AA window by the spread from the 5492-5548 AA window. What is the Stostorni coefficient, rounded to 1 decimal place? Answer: 1.0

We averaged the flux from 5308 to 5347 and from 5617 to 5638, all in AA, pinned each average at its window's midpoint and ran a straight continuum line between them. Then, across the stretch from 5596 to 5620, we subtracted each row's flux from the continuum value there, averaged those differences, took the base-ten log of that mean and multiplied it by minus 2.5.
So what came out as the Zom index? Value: 2.6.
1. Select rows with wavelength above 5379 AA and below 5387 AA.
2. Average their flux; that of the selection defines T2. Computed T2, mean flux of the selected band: 2.05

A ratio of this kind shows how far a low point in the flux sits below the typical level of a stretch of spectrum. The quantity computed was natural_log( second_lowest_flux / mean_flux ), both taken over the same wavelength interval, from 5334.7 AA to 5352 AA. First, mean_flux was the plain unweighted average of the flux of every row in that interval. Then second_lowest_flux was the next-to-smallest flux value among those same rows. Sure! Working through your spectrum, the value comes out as -0.083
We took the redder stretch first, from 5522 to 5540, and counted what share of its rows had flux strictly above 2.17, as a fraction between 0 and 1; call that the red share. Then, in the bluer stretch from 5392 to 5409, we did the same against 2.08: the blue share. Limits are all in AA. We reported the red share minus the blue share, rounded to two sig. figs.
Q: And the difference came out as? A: -0.43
